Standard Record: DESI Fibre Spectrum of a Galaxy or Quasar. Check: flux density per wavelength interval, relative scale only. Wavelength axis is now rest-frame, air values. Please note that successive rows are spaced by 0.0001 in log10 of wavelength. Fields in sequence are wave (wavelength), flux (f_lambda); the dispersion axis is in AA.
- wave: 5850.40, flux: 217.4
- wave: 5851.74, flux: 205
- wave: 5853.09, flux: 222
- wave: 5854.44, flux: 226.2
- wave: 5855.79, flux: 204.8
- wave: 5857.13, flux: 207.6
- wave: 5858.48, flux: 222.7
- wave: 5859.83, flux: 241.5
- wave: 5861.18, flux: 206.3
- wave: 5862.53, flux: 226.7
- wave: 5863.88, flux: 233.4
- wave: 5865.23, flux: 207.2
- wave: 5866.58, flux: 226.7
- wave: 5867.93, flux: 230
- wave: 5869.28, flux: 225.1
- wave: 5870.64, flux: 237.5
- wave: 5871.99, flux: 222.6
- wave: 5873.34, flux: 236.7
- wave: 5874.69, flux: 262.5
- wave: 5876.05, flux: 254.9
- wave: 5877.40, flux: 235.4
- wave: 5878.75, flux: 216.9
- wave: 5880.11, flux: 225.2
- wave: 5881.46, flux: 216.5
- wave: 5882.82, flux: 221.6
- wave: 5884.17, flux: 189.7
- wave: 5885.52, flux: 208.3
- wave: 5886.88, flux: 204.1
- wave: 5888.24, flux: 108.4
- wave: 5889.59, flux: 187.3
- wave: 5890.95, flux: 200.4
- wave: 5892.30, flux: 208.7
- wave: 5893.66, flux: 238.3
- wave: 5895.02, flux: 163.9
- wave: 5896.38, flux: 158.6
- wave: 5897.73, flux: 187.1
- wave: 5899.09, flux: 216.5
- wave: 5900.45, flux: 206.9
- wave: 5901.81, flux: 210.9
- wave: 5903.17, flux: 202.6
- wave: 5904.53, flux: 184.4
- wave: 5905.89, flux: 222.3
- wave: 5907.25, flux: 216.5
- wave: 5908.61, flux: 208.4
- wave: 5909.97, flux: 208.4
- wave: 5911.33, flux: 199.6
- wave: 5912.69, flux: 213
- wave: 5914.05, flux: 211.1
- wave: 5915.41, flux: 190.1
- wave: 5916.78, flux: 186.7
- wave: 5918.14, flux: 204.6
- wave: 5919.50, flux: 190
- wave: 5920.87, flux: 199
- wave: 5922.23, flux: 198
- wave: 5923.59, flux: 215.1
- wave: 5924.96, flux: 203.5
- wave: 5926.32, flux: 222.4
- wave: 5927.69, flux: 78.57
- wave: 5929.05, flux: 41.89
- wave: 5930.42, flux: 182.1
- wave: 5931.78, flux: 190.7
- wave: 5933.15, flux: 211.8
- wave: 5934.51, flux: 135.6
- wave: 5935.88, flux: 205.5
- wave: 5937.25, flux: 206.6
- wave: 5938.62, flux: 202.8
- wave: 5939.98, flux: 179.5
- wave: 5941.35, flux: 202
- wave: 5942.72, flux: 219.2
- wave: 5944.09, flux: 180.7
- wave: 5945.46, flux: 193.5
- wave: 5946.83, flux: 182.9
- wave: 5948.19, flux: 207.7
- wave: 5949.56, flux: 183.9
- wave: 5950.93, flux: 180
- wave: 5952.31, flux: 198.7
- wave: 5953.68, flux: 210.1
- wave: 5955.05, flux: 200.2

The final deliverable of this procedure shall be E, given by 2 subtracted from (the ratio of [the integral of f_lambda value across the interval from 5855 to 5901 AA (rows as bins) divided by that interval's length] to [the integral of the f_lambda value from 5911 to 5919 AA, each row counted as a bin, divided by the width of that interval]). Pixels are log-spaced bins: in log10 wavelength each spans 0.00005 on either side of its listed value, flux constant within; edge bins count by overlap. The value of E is -0.94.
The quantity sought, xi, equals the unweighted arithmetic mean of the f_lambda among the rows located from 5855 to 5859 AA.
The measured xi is 212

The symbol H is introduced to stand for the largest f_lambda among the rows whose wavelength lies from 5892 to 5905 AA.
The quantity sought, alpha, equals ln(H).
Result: 5.47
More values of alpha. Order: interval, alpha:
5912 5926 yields 5.37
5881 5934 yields 5.47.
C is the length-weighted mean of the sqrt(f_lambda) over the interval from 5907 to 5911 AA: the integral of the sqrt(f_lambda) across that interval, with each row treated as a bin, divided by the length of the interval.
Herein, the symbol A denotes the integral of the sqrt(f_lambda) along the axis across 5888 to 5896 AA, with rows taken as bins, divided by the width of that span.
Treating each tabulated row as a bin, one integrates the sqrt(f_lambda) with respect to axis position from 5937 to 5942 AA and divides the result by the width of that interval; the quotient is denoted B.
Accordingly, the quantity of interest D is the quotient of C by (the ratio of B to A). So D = 14.1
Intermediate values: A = 13.6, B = 14.0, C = 14.5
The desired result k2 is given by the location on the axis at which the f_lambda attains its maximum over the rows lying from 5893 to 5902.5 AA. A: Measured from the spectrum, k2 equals 5893.66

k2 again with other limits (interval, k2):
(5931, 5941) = 5933.15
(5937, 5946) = 5942.72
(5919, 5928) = 5926.32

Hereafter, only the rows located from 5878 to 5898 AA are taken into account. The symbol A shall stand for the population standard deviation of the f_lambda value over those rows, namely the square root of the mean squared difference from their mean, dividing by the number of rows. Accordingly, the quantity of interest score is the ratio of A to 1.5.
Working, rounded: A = 31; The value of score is 21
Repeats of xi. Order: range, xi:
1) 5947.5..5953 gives 193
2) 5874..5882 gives 235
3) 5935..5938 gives 206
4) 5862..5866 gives 222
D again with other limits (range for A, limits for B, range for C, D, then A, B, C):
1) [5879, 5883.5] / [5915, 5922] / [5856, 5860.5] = 15.9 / 14.8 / 13.9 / 14.9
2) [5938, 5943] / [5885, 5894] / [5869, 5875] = 15.8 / 14.1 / 13.8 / 15.4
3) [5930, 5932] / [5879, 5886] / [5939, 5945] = 13.1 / 13.7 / 14.6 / 14.0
